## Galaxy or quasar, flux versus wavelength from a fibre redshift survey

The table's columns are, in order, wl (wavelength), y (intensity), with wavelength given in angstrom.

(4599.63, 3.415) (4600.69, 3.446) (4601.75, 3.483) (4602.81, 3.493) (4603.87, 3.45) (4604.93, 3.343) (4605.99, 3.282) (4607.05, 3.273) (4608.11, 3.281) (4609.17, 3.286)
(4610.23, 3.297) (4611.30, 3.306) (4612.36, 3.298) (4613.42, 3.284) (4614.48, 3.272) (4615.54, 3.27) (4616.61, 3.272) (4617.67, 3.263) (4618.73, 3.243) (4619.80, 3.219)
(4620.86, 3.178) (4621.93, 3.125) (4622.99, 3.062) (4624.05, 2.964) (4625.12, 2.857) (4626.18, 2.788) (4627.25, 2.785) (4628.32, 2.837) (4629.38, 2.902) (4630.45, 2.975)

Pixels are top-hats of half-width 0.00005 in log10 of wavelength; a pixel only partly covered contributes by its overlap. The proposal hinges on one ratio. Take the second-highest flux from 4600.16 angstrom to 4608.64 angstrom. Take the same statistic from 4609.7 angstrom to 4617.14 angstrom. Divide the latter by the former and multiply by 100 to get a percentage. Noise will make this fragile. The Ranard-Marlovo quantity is 94.7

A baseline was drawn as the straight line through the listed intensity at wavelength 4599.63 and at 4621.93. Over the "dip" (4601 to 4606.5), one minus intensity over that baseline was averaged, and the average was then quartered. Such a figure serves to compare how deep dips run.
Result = -0.0037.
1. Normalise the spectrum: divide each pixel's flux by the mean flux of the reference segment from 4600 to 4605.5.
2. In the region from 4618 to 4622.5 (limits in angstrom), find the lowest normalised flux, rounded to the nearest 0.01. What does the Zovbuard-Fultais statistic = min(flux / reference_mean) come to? 0.91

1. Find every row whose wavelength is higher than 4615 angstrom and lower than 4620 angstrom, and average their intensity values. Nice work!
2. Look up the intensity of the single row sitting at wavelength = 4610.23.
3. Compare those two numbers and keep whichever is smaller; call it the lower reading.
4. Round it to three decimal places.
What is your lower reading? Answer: 3.253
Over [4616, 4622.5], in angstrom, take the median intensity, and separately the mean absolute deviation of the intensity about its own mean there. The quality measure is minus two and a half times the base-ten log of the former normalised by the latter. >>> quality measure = -4.7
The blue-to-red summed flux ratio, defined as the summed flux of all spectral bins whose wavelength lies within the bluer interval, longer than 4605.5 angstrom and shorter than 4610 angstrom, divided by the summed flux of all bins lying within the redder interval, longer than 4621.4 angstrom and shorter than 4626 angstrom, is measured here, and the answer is 1.09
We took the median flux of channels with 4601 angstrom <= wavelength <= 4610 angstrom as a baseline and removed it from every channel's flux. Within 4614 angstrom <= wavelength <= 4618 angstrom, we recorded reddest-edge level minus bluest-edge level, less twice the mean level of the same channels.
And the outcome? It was 0.081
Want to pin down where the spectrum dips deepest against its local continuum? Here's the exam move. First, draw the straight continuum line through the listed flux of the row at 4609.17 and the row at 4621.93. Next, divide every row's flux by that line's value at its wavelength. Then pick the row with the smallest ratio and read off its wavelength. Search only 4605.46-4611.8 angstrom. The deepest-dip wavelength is 4605.99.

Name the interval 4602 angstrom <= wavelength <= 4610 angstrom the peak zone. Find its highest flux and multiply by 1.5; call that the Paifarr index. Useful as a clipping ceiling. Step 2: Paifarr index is 5.2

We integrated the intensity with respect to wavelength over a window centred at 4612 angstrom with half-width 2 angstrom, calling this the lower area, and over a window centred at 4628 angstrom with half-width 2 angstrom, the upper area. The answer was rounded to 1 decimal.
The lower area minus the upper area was 1.9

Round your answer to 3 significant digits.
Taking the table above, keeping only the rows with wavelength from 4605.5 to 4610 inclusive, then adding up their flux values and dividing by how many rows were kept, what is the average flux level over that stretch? 3.28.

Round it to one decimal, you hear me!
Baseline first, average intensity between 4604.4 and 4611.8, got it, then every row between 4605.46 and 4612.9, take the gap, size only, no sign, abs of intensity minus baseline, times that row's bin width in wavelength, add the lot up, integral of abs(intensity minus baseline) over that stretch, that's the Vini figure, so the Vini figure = 0.1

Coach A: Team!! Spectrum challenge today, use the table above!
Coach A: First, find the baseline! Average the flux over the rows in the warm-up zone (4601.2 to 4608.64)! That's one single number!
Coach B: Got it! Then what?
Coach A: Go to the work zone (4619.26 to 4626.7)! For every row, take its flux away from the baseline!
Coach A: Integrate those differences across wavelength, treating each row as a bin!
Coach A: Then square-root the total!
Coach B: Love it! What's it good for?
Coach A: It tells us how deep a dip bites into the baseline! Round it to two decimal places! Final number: 1.60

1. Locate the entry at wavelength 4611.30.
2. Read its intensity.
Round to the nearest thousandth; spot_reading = 3.306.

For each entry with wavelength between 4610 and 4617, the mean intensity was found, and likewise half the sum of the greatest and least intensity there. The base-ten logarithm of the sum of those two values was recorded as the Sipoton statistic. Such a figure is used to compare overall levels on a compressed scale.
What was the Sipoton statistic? 0.818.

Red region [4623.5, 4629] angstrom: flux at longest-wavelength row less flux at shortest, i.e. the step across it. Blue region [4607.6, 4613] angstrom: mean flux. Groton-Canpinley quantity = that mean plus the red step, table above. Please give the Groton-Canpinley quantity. 3.17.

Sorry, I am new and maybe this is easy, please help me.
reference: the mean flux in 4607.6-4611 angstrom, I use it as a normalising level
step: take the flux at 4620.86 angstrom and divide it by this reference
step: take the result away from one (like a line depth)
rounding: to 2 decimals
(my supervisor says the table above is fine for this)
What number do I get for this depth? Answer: 0.03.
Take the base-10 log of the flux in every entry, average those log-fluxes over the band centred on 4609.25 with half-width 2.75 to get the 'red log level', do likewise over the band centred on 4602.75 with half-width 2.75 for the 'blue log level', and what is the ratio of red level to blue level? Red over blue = 0.96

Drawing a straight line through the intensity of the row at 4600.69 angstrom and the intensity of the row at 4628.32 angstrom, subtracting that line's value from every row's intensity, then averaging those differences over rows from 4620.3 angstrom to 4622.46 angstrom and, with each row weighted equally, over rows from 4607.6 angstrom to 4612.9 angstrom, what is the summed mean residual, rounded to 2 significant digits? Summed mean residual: 0.22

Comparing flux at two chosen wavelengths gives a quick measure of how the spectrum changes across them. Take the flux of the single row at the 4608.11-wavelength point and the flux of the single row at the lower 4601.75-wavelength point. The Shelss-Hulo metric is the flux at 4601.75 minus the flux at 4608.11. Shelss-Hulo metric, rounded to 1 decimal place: 0.2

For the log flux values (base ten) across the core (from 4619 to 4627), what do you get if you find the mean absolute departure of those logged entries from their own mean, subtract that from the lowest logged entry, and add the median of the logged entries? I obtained 0.91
